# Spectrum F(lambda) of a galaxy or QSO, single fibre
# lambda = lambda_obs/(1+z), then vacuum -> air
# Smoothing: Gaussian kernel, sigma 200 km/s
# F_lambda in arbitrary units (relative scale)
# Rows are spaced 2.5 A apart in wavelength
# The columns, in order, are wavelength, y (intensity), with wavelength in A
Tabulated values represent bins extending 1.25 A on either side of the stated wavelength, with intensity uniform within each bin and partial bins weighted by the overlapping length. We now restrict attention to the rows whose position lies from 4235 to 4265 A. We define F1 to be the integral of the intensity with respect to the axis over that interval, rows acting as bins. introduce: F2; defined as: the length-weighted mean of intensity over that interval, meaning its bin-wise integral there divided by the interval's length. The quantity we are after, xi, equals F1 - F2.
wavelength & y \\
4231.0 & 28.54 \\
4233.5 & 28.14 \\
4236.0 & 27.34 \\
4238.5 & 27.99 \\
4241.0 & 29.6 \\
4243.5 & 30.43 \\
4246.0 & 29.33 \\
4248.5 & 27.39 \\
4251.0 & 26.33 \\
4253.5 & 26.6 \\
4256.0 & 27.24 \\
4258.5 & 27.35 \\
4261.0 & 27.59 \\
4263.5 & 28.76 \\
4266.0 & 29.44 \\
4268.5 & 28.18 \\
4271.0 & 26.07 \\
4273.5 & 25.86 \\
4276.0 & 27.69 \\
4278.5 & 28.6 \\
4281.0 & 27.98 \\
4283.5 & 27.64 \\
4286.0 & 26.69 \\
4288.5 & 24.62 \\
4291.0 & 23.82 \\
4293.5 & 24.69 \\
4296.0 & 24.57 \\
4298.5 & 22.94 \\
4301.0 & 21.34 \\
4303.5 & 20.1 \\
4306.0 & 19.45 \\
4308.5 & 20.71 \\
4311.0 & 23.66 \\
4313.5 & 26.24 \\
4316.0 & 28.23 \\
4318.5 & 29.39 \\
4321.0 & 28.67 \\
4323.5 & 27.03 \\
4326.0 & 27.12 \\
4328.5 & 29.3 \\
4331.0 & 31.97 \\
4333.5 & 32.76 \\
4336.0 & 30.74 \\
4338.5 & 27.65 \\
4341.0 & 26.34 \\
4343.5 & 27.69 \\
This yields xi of 812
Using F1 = 840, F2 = 28.0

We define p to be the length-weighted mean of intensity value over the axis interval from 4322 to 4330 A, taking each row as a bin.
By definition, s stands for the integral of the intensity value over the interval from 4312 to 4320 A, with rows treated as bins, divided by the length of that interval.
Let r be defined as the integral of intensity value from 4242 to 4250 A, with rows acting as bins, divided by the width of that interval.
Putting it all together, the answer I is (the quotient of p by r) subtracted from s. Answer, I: 26.9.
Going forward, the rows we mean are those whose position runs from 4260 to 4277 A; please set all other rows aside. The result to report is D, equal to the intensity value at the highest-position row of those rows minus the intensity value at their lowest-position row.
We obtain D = 0.1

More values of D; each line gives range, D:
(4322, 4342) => -0.7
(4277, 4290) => -4.0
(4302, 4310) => 0.6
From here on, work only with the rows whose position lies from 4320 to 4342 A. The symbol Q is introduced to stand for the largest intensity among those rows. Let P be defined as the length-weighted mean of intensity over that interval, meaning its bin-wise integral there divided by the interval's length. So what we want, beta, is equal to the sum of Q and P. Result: 61.9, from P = 29.1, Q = 32.76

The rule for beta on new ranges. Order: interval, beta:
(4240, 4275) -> 58.3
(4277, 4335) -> 58.8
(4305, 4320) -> 54.2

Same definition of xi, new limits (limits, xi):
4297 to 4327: 712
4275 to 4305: 725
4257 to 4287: 802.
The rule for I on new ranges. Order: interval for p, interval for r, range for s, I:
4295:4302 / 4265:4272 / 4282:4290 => 25.5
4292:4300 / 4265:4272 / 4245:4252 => 26.8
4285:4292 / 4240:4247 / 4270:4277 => 25.7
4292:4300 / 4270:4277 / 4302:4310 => 19.3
